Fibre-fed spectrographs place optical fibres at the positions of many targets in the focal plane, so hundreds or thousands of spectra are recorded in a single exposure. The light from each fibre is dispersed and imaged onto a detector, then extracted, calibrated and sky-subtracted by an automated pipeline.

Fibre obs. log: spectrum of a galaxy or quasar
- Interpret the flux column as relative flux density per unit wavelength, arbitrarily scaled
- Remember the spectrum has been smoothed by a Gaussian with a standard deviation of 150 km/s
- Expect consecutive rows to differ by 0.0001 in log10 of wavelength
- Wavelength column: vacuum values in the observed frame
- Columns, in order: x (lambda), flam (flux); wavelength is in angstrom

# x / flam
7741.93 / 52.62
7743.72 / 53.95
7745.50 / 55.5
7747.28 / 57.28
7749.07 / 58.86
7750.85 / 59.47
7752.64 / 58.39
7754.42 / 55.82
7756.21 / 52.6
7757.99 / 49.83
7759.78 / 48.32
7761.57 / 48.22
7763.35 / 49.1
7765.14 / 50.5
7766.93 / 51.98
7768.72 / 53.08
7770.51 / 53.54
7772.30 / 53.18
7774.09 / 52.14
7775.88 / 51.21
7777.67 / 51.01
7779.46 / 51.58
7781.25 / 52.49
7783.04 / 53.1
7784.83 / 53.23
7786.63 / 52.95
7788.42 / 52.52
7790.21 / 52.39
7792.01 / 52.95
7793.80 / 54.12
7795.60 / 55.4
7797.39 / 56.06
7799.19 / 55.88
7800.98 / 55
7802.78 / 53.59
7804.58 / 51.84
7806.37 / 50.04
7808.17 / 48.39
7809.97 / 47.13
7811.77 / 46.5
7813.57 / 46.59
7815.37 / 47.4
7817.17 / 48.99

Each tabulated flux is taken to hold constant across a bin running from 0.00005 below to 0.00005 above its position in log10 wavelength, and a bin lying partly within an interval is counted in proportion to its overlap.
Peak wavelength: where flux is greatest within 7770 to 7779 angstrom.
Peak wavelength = 7770.51 angstrom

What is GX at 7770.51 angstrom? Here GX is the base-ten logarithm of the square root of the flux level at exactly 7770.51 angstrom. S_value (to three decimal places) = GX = 0.864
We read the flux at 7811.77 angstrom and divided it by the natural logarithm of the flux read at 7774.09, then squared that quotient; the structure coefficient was 138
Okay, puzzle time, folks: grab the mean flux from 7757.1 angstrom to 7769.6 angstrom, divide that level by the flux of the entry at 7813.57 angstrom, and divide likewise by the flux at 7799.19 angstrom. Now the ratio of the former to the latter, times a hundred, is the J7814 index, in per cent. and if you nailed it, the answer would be 120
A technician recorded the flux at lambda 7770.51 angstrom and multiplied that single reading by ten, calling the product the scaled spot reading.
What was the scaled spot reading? 535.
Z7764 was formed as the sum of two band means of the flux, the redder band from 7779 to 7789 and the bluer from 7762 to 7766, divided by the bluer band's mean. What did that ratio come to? 2.06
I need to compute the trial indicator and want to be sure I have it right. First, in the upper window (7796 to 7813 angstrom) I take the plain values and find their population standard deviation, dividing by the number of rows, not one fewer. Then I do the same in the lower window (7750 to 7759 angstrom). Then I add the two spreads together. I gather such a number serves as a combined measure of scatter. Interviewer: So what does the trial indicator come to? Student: 7.1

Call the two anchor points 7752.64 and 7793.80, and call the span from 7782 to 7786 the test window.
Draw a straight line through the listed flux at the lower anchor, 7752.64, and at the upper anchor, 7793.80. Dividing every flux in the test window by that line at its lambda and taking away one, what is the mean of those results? -0.036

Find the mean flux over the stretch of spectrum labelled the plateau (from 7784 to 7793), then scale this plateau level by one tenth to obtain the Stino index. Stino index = 5.28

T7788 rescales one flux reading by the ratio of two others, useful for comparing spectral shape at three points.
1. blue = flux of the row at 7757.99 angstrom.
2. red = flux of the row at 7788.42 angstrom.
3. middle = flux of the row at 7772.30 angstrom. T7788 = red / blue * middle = 56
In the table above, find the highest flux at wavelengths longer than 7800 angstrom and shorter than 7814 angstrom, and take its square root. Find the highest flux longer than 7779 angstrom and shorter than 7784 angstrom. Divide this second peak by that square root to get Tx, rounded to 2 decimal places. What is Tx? 7.16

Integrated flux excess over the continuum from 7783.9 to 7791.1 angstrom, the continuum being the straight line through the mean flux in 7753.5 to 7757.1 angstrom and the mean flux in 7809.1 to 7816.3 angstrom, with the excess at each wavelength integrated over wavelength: 19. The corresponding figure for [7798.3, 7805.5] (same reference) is 42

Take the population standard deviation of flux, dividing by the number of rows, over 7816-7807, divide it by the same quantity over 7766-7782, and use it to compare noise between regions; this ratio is 0.81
